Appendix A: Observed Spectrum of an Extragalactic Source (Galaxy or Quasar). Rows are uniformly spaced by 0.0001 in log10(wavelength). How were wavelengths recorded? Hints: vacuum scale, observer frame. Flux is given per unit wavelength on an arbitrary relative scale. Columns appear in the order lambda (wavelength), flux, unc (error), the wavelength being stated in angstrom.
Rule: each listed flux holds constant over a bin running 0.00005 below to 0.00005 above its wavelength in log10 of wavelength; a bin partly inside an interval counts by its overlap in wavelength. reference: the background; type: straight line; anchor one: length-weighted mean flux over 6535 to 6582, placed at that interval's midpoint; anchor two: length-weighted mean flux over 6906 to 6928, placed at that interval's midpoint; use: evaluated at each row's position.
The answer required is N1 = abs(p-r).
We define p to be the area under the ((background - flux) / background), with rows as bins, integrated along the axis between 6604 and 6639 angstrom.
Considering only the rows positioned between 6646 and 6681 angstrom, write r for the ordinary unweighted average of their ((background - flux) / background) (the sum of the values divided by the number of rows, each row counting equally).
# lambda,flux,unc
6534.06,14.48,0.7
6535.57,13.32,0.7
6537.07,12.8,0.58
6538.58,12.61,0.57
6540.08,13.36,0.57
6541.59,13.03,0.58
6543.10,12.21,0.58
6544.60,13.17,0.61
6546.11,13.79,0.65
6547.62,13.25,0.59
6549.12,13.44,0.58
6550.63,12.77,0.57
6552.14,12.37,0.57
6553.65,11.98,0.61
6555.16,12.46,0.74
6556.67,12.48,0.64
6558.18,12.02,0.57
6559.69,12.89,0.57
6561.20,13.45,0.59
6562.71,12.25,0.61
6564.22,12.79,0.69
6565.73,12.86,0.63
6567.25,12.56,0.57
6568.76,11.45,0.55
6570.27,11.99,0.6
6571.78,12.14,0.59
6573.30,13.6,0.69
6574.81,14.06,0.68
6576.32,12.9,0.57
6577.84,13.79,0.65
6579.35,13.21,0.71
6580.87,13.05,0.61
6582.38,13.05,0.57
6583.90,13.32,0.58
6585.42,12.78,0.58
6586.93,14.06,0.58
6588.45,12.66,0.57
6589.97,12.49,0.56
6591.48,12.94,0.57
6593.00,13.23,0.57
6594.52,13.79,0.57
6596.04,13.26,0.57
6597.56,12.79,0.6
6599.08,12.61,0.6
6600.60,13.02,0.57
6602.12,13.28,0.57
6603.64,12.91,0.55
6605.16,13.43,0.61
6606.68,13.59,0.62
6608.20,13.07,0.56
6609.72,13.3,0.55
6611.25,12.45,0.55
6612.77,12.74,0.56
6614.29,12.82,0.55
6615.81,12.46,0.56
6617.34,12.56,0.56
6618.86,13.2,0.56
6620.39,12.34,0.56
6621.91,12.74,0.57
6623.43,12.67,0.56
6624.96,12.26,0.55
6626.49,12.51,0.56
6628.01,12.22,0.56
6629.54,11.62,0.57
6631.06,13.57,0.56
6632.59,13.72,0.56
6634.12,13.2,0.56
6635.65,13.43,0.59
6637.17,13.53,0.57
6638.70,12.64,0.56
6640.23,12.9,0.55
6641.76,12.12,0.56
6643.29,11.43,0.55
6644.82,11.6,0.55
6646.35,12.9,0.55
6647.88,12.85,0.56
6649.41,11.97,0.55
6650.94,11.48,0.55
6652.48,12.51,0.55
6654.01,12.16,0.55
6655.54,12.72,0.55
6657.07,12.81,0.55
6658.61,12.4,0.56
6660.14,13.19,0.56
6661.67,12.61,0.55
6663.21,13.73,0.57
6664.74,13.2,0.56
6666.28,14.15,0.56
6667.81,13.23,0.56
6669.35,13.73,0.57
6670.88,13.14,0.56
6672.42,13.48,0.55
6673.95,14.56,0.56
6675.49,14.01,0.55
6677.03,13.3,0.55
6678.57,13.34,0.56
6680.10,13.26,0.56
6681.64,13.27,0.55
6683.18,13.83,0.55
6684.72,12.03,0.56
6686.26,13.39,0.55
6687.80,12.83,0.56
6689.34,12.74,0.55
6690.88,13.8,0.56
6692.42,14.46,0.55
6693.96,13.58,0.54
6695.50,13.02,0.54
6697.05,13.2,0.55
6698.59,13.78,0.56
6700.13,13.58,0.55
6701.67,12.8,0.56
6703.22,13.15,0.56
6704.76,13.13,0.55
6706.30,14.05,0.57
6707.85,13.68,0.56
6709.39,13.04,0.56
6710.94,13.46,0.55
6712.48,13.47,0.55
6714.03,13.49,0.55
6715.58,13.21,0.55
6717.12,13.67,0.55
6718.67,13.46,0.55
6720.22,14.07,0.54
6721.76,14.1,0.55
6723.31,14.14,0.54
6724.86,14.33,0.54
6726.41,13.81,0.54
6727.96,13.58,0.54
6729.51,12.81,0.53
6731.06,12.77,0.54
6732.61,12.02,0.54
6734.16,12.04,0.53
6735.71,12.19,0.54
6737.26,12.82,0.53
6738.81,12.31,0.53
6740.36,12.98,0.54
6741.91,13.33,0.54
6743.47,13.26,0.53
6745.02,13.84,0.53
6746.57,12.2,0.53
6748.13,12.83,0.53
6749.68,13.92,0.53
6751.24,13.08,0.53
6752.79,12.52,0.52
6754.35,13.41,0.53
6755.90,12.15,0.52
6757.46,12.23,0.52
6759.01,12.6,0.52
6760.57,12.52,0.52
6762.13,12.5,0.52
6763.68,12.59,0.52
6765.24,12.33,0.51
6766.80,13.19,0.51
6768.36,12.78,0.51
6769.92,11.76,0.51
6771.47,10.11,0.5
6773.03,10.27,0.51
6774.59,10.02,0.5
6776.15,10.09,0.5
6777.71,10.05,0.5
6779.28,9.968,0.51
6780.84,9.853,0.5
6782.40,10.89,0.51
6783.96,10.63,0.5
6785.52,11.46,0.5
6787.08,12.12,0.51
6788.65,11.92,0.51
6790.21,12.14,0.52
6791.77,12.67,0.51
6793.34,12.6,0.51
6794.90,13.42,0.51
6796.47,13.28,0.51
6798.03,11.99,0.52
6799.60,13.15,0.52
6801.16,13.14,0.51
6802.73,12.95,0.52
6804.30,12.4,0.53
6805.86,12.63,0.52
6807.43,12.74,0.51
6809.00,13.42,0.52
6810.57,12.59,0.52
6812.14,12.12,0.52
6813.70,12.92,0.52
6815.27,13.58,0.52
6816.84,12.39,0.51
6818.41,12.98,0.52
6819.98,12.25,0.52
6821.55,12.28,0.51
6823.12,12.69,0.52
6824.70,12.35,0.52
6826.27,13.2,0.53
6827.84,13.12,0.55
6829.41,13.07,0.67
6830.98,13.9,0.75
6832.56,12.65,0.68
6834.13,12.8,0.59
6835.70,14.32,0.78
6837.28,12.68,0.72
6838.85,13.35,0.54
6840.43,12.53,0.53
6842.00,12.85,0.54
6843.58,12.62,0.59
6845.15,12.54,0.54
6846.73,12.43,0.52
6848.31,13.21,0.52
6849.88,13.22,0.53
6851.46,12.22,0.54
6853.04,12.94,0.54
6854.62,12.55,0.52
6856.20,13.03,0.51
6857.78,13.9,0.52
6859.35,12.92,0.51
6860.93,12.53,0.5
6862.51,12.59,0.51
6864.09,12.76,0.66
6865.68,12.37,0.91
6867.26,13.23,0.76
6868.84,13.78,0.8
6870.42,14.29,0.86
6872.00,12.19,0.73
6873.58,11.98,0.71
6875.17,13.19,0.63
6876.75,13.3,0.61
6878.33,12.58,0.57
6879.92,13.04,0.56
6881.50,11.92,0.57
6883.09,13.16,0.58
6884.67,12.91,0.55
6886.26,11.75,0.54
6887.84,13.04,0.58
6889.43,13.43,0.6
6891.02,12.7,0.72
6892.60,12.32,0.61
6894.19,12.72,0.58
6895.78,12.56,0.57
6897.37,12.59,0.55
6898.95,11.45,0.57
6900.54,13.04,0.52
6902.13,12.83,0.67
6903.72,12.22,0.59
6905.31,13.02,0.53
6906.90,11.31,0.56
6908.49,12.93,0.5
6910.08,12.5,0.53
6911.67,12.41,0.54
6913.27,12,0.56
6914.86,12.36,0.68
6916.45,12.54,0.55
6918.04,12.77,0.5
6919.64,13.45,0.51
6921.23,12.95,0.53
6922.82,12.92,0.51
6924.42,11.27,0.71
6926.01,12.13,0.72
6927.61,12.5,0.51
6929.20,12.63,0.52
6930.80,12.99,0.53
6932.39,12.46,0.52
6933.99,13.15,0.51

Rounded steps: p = -0.3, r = -0.028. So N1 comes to 0.3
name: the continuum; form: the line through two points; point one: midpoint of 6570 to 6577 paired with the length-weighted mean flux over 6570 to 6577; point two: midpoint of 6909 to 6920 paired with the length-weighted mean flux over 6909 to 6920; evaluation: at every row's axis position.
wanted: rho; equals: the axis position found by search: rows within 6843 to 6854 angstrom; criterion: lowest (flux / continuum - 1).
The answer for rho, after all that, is 6851.46 angstrom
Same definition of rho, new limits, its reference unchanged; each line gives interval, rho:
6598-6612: 6611.25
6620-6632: 6629.54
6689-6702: 6689.34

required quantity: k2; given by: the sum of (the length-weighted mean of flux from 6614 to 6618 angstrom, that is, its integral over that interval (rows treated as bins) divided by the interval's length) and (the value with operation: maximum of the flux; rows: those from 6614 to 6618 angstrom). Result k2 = 25.4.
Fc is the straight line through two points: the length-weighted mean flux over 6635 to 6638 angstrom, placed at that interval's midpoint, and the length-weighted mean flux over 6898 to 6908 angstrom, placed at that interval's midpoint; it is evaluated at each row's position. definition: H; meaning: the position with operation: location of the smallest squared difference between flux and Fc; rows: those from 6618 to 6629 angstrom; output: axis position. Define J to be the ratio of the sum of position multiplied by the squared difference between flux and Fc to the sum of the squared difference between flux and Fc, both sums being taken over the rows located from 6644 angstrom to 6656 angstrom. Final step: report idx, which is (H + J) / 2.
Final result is 6634.2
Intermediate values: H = 6618.86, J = 6649.5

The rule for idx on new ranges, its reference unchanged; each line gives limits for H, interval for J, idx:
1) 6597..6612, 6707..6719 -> 6660.0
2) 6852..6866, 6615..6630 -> 6739.5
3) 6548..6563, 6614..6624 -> 6590.0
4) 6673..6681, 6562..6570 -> 6621.8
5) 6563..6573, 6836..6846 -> 6702.5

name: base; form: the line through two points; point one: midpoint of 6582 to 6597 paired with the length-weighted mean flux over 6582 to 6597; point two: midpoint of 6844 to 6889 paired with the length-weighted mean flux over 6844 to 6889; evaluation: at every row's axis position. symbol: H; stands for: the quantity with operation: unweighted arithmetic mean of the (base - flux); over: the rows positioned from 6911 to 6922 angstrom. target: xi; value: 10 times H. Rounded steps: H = 0.15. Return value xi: 1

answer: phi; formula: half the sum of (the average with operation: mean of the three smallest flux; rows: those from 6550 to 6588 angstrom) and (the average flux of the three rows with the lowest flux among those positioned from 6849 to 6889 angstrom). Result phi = 11.8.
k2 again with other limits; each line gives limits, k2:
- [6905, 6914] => 25.3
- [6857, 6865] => 26.8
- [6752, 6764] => 26.0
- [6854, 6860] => 27.0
